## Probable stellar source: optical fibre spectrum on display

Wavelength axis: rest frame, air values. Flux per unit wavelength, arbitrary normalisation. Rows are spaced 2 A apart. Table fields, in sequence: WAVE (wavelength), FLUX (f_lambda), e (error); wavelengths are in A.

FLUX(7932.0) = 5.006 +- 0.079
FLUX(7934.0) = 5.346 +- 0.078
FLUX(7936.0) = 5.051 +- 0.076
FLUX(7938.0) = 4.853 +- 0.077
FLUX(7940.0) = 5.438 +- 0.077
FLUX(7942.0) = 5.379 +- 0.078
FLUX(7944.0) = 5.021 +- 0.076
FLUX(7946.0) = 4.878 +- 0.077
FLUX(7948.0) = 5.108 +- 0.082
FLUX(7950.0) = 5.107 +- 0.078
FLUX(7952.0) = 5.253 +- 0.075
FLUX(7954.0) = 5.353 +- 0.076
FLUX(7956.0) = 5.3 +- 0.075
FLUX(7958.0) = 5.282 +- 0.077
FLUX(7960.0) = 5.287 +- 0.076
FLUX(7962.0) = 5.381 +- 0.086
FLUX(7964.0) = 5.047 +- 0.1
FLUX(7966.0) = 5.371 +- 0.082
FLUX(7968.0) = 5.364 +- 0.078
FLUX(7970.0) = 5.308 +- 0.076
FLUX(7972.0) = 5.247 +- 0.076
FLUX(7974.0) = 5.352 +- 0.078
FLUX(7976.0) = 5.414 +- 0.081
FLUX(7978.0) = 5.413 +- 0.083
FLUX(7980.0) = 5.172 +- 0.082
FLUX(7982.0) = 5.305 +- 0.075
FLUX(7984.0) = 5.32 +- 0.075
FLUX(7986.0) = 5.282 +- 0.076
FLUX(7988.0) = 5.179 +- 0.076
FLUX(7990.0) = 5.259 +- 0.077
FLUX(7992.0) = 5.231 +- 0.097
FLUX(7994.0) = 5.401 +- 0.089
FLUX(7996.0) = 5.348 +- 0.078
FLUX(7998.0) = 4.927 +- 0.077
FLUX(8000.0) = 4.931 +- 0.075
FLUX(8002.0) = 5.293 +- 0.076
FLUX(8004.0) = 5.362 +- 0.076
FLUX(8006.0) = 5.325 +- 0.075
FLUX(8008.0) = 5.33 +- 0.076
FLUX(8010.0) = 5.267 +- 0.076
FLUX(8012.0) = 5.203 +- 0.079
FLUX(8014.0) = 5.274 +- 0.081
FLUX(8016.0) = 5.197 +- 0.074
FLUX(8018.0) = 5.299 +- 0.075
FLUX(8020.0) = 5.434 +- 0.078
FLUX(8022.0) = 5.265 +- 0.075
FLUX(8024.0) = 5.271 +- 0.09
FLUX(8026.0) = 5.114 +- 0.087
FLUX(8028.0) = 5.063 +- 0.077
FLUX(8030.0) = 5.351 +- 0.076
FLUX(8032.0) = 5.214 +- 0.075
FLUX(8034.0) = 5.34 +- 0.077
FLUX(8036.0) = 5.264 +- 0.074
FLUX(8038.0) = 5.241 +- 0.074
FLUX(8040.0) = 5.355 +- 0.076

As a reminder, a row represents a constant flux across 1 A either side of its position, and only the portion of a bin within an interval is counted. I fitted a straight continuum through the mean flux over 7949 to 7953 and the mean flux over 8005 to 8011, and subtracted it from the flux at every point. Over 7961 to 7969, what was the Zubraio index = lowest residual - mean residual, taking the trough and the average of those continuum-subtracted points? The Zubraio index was -0.24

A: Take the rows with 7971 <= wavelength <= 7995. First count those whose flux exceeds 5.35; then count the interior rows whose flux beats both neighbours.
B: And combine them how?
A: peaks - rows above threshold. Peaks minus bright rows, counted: -1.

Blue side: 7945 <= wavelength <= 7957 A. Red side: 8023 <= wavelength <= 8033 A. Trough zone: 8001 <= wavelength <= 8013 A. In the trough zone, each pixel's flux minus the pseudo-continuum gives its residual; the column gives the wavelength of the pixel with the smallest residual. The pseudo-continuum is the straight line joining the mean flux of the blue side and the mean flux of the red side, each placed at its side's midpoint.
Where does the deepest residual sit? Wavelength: 8012.0 A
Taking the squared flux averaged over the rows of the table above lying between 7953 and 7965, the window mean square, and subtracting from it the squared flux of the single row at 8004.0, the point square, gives -0.91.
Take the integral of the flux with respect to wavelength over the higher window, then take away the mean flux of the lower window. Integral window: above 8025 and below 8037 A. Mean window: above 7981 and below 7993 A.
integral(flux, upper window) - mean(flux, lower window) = 57.4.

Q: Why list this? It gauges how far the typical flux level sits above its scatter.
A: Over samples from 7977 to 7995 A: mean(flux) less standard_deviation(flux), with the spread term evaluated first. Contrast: 5.20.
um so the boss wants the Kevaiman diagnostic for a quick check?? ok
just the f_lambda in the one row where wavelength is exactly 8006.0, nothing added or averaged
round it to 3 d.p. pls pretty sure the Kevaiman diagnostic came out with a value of 5.325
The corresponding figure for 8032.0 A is 5.214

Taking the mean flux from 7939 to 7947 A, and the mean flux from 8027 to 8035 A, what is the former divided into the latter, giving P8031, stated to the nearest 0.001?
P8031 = 1.012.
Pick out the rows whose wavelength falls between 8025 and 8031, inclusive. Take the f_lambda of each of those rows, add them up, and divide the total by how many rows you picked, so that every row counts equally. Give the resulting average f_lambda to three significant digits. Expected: 5.18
